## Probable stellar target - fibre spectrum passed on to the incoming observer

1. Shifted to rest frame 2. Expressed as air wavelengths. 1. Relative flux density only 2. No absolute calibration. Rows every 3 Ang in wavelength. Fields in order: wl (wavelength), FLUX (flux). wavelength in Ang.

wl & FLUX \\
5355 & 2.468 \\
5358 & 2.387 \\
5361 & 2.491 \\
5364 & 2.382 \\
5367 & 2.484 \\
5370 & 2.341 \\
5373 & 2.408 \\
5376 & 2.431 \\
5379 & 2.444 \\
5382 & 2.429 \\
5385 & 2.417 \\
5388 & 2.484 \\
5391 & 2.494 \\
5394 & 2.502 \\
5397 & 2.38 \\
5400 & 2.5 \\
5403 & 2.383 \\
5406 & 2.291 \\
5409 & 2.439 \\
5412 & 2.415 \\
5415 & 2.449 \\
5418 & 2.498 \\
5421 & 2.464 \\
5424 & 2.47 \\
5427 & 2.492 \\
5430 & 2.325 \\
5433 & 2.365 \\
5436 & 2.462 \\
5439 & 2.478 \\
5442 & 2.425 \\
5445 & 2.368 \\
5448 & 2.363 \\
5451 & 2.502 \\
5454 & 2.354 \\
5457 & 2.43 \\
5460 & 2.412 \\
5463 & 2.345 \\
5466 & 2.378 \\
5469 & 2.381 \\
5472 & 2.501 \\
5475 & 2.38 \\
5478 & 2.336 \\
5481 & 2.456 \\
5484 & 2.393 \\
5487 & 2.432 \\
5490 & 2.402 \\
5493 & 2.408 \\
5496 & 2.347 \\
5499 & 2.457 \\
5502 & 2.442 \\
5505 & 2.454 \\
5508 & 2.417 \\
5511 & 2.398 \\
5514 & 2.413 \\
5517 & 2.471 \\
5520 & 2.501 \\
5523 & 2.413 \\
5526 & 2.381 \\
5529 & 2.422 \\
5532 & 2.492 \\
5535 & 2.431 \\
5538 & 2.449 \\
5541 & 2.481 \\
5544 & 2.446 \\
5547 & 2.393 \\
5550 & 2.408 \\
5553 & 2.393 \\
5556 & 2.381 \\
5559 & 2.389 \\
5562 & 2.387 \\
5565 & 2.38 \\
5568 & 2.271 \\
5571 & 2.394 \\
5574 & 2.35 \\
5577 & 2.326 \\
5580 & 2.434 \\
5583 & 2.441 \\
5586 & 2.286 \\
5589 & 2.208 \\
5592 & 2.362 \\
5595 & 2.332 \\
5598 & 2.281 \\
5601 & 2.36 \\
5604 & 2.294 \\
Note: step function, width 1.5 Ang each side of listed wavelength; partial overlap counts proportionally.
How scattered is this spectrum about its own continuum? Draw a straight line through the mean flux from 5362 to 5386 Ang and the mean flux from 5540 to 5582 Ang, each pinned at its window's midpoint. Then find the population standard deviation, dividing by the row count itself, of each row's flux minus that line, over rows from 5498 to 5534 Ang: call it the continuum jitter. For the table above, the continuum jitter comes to 0.036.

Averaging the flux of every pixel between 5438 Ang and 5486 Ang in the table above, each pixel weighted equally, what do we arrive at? 2.41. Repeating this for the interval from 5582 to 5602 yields 2.32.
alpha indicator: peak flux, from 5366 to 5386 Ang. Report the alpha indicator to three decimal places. 2.484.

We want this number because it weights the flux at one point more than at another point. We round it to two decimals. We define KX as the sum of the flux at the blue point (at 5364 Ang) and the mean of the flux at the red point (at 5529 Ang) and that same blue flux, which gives 4.78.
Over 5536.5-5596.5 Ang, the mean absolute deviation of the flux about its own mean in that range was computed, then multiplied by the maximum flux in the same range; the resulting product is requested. 0.123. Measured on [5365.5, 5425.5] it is 0.108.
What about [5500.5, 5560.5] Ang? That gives 0.077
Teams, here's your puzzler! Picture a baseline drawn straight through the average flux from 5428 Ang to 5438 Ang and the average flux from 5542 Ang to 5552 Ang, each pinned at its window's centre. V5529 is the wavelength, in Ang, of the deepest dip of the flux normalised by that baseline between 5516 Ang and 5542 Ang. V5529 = 5526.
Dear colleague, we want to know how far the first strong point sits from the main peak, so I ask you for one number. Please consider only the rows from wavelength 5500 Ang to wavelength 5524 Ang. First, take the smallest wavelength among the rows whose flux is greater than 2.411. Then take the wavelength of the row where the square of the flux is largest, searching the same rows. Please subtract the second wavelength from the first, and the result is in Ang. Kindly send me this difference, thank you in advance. -18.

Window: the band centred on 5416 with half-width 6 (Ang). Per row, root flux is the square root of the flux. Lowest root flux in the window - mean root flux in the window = -0.013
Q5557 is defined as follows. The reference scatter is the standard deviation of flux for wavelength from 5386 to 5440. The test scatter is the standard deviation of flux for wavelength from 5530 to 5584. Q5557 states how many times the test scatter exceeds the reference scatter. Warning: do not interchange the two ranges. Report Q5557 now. 0.84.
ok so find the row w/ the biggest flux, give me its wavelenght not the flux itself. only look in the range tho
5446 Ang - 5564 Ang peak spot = 5451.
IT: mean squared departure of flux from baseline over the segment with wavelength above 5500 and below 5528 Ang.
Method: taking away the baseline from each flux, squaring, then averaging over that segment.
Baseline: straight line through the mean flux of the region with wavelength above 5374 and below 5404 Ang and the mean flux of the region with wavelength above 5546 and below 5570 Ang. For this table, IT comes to 0.0027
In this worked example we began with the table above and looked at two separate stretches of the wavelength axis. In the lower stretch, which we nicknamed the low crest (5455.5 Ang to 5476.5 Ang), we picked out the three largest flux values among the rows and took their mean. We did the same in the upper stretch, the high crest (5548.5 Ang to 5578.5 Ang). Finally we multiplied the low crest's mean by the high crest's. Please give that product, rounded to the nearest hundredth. 5.87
